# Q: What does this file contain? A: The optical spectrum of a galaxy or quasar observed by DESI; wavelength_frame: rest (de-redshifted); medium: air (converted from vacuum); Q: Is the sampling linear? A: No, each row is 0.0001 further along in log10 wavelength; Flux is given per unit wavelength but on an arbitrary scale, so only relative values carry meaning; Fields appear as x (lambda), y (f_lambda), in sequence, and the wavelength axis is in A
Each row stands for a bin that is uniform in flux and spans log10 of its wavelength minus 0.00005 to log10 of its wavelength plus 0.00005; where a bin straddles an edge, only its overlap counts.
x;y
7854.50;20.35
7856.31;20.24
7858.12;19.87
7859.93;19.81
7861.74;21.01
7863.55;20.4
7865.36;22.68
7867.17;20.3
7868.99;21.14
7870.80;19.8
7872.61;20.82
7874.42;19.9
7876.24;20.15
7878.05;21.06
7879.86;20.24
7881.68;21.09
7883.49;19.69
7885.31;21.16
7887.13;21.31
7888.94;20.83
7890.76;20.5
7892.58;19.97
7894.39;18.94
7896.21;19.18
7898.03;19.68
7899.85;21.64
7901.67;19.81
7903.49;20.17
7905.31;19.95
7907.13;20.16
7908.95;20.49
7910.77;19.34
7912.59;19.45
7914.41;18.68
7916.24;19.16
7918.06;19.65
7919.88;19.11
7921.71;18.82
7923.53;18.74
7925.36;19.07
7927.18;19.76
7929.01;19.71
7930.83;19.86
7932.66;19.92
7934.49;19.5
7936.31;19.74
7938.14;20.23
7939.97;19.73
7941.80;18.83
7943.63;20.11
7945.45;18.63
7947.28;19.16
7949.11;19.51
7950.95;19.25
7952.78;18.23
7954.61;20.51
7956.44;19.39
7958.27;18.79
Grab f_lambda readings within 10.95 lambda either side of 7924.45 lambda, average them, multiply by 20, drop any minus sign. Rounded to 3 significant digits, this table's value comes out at 387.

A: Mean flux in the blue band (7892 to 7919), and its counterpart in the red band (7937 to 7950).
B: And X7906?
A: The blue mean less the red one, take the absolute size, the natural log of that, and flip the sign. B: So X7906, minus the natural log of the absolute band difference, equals 1.2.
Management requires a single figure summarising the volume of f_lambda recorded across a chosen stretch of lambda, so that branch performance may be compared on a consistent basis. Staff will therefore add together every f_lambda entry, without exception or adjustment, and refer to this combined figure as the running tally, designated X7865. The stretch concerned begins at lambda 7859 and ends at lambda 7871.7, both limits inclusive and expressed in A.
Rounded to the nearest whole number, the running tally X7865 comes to 145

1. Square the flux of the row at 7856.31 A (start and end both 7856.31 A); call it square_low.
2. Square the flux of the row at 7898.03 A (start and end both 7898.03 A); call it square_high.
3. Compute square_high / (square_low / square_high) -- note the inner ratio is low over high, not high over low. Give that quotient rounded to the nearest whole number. 366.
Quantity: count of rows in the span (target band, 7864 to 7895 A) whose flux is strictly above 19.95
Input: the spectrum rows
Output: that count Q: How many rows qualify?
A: 13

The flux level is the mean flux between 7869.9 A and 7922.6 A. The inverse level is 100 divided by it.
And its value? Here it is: 4.99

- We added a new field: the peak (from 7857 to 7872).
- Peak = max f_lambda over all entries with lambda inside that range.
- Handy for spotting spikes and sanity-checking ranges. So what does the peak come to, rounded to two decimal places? 22.68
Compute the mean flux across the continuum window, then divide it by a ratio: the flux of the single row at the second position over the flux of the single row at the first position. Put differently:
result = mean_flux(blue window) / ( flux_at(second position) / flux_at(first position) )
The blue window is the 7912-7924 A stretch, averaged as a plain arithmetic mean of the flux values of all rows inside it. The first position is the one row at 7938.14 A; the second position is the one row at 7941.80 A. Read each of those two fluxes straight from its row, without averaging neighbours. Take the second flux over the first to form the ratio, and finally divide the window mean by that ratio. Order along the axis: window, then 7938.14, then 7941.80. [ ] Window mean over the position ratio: 20.5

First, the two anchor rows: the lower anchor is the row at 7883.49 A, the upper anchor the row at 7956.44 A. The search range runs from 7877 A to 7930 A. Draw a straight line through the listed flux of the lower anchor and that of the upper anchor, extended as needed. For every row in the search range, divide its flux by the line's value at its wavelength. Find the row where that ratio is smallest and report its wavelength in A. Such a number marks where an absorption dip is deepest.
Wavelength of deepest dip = 7914.41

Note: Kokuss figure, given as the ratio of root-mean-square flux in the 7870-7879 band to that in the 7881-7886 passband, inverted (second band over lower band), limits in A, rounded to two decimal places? 1.02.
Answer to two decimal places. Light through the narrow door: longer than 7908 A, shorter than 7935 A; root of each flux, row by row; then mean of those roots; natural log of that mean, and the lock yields 1.48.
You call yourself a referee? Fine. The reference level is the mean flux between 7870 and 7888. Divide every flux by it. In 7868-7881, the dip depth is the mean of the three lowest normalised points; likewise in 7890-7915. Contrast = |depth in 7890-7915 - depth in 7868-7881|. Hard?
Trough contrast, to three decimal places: 0.050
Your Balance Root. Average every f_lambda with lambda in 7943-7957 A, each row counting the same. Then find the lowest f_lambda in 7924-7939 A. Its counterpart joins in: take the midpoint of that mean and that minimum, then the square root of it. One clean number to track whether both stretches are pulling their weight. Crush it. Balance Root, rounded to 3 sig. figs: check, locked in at 4.38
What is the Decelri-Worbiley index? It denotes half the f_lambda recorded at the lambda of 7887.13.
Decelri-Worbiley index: 10.7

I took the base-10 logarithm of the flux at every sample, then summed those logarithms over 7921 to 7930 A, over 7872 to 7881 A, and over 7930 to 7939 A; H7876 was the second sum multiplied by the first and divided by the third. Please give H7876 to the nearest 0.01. 6.48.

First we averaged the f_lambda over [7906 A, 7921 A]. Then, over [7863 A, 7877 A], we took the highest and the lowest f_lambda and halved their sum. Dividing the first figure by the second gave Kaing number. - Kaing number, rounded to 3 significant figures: 0.918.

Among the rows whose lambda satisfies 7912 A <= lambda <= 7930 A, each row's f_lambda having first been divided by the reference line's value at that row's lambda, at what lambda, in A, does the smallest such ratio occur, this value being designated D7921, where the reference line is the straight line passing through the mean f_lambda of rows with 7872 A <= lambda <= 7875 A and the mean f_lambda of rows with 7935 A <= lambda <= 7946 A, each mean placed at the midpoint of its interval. 7914.41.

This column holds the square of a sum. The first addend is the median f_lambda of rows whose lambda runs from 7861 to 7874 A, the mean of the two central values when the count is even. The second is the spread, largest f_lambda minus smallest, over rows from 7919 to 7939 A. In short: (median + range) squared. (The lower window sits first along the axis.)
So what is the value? 498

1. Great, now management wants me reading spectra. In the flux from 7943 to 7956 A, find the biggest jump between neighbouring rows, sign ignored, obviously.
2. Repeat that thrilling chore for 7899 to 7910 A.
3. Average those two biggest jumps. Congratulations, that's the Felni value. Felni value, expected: 2.1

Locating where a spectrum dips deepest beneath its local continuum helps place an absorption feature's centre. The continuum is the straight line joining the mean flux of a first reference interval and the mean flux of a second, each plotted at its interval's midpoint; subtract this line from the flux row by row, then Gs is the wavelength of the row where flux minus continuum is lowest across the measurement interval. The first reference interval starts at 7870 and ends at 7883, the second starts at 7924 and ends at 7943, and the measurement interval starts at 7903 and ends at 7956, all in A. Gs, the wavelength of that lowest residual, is 7914.41 A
